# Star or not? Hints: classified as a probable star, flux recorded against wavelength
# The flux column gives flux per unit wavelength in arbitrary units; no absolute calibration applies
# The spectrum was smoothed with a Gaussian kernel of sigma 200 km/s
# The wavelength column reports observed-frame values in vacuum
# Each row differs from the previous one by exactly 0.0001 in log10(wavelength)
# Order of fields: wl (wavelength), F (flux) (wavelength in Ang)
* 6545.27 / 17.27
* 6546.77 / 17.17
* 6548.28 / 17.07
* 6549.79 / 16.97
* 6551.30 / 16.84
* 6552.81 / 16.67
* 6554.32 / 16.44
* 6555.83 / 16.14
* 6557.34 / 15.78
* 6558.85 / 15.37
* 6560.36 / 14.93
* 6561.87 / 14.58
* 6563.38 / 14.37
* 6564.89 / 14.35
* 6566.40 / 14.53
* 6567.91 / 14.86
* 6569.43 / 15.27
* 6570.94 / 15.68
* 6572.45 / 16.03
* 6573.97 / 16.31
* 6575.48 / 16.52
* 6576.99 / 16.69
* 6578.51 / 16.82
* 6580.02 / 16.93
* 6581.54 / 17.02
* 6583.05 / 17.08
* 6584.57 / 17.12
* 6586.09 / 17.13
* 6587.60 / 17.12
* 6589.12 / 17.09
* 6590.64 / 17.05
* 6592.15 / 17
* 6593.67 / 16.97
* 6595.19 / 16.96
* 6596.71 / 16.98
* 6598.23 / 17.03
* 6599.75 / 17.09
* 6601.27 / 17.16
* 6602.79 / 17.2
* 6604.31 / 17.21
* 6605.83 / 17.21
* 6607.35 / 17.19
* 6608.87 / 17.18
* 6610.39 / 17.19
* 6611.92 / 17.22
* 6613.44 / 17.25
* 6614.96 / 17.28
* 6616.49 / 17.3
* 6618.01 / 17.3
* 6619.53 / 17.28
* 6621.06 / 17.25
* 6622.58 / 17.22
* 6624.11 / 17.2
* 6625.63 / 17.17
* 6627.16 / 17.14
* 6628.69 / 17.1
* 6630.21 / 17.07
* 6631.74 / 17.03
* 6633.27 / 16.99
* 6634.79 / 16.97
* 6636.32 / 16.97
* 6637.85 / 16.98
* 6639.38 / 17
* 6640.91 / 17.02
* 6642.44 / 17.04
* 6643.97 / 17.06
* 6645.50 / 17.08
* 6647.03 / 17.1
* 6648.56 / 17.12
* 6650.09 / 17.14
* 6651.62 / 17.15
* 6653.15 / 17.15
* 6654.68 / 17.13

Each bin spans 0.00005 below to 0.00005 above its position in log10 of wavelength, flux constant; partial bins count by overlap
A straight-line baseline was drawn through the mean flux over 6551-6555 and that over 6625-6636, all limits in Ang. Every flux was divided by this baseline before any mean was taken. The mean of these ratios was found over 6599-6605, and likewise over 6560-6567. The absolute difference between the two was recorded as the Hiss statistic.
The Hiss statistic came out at 0.144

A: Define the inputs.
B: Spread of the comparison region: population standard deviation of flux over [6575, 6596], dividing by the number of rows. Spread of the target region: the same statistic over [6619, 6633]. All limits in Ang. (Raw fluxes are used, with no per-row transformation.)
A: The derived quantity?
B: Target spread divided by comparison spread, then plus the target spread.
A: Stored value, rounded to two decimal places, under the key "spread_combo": 0.54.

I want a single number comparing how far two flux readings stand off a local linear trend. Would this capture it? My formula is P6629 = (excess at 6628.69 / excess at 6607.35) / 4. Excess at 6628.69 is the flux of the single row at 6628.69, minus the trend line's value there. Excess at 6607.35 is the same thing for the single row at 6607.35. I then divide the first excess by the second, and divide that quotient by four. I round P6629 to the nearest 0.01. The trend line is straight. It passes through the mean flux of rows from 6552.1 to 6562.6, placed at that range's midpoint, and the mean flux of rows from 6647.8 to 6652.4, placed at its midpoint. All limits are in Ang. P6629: 0.10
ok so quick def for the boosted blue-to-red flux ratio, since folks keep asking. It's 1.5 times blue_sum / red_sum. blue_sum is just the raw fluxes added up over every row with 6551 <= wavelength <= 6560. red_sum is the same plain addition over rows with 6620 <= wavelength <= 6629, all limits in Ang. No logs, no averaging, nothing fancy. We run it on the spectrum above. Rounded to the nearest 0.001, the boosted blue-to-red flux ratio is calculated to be 1.415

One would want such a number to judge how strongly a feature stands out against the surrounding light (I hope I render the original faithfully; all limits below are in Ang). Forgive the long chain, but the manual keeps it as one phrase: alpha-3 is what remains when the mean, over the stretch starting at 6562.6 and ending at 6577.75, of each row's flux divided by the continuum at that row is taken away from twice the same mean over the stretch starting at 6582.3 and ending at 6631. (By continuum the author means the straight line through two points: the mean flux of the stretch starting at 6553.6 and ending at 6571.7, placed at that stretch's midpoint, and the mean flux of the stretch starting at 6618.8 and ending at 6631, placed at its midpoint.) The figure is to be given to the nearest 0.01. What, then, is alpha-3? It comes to 1.07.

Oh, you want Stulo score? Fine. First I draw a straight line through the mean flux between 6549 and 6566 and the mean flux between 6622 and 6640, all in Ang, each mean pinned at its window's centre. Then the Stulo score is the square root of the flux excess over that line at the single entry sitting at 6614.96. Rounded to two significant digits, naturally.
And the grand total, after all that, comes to 0.72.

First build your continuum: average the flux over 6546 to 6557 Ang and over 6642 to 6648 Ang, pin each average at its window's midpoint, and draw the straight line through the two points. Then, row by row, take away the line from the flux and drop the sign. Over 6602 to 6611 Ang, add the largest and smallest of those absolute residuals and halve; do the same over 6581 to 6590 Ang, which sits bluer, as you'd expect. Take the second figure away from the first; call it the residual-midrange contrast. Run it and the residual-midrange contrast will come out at 0.0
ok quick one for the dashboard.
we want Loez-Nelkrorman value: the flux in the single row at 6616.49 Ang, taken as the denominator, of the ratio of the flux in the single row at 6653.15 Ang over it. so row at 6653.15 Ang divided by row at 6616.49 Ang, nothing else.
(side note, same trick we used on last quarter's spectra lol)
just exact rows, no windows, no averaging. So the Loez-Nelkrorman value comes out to 0.991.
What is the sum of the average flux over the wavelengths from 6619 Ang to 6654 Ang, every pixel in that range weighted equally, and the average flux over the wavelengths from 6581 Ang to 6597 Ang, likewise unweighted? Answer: 34.1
